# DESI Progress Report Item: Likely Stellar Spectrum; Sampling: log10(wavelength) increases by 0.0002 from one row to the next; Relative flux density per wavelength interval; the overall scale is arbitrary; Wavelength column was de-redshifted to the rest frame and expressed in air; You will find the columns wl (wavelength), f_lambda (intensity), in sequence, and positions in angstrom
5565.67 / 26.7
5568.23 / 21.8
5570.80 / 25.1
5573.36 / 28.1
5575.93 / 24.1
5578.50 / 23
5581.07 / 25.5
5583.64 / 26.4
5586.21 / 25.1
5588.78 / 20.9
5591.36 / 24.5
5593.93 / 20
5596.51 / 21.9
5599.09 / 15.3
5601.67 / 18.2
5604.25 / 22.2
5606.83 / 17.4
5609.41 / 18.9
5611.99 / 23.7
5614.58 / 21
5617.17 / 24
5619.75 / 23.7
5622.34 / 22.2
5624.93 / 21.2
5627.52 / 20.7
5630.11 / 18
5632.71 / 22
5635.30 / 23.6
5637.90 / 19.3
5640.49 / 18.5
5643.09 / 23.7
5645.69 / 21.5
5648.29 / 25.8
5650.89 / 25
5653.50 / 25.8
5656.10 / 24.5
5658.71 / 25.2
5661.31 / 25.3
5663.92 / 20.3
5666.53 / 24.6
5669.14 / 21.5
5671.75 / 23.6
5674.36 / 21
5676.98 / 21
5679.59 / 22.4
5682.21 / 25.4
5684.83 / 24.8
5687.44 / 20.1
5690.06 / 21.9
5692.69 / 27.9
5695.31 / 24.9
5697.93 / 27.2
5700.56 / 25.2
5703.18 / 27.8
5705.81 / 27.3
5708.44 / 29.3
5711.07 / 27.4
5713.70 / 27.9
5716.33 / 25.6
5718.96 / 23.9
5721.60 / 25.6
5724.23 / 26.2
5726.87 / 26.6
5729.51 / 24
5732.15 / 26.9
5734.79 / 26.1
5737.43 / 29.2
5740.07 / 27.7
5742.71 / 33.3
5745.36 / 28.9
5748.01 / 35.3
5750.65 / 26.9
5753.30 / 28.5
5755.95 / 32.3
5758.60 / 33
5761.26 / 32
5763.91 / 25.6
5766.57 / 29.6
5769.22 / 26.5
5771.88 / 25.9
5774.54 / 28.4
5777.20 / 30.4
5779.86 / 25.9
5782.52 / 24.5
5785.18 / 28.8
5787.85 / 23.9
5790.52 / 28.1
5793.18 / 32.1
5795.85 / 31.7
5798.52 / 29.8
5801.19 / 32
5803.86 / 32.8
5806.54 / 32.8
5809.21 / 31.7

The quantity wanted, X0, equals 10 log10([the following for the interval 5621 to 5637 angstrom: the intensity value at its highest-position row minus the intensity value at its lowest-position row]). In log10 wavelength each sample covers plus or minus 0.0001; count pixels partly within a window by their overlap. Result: 1.5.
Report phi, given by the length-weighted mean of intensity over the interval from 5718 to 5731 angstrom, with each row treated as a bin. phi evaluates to 25.3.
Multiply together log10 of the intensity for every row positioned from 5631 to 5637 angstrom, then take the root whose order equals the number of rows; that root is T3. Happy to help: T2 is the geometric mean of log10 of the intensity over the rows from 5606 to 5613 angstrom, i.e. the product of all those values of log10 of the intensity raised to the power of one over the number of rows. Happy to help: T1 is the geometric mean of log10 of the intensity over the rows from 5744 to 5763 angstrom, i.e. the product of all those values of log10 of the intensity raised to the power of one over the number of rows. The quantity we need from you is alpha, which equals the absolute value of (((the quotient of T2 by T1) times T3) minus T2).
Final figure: 0.114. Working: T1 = 1.49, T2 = 1.30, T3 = 1.36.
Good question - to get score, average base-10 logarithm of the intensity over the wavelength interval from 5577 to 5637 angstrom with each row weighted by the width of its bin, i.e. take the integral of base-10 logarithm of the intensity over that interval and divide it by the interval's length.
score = 1.33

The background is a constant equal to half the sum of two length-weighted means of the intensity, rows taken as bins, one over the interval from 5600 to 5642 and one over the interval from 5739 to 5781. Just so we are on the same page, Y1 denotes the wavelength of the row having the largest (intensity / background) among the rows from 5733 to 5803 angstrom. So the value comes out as 5748.01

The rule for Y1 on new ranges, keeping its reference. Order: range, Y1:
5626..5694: 5692.69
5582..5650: 5583.64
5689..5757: 5748.01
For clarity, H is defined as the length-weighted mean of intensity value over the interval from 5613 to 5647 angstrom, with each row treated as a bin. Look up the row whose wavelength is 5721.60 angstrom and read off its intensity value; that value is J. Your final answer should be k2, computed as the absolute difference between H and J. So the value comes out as 4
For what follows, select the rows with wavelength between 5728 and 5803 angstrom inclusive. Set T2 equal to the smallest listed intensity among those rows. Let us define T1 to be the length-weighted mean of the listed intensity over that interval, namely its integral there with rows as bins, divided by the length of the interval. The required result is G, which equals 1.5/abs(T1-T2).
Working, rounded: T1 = 29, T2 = 23.9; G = 0.30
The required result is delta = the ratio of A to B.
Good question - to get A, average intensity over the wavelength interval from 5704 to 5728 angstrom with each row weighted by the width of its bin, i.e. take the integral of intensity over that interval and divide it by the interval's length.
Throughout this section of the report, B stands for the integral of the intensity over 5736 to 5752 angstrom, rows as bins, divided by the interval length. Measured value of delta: 0.88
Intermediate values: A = 27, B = 30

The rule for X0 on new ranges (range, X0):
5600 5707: 9.6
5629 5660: 8.6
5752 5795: 5.6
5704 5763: 6.7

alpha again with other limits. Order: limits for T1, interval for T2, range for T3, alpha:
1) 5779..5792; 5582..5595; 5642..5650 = 0.043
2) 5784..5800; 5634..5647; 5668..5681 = 0.110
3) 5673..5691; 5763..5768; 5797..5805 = 0.161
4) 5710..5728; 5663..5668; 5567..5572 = 0.046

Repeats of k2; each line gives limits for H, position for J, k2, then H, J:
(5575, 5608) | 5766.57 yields 8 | 21.9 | 29.6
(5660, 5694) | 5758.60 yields 10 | 23.1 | 33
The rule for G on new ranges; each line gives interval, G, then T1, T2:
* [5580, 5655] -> 0.23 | 22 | 15.3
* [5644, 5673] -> 0.42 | 24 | 20.3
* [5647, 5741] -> 0.30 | 25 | 20.1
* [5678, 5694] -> 0.42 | 24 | 20.1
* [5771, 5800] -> 0.35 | 28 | 23.9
